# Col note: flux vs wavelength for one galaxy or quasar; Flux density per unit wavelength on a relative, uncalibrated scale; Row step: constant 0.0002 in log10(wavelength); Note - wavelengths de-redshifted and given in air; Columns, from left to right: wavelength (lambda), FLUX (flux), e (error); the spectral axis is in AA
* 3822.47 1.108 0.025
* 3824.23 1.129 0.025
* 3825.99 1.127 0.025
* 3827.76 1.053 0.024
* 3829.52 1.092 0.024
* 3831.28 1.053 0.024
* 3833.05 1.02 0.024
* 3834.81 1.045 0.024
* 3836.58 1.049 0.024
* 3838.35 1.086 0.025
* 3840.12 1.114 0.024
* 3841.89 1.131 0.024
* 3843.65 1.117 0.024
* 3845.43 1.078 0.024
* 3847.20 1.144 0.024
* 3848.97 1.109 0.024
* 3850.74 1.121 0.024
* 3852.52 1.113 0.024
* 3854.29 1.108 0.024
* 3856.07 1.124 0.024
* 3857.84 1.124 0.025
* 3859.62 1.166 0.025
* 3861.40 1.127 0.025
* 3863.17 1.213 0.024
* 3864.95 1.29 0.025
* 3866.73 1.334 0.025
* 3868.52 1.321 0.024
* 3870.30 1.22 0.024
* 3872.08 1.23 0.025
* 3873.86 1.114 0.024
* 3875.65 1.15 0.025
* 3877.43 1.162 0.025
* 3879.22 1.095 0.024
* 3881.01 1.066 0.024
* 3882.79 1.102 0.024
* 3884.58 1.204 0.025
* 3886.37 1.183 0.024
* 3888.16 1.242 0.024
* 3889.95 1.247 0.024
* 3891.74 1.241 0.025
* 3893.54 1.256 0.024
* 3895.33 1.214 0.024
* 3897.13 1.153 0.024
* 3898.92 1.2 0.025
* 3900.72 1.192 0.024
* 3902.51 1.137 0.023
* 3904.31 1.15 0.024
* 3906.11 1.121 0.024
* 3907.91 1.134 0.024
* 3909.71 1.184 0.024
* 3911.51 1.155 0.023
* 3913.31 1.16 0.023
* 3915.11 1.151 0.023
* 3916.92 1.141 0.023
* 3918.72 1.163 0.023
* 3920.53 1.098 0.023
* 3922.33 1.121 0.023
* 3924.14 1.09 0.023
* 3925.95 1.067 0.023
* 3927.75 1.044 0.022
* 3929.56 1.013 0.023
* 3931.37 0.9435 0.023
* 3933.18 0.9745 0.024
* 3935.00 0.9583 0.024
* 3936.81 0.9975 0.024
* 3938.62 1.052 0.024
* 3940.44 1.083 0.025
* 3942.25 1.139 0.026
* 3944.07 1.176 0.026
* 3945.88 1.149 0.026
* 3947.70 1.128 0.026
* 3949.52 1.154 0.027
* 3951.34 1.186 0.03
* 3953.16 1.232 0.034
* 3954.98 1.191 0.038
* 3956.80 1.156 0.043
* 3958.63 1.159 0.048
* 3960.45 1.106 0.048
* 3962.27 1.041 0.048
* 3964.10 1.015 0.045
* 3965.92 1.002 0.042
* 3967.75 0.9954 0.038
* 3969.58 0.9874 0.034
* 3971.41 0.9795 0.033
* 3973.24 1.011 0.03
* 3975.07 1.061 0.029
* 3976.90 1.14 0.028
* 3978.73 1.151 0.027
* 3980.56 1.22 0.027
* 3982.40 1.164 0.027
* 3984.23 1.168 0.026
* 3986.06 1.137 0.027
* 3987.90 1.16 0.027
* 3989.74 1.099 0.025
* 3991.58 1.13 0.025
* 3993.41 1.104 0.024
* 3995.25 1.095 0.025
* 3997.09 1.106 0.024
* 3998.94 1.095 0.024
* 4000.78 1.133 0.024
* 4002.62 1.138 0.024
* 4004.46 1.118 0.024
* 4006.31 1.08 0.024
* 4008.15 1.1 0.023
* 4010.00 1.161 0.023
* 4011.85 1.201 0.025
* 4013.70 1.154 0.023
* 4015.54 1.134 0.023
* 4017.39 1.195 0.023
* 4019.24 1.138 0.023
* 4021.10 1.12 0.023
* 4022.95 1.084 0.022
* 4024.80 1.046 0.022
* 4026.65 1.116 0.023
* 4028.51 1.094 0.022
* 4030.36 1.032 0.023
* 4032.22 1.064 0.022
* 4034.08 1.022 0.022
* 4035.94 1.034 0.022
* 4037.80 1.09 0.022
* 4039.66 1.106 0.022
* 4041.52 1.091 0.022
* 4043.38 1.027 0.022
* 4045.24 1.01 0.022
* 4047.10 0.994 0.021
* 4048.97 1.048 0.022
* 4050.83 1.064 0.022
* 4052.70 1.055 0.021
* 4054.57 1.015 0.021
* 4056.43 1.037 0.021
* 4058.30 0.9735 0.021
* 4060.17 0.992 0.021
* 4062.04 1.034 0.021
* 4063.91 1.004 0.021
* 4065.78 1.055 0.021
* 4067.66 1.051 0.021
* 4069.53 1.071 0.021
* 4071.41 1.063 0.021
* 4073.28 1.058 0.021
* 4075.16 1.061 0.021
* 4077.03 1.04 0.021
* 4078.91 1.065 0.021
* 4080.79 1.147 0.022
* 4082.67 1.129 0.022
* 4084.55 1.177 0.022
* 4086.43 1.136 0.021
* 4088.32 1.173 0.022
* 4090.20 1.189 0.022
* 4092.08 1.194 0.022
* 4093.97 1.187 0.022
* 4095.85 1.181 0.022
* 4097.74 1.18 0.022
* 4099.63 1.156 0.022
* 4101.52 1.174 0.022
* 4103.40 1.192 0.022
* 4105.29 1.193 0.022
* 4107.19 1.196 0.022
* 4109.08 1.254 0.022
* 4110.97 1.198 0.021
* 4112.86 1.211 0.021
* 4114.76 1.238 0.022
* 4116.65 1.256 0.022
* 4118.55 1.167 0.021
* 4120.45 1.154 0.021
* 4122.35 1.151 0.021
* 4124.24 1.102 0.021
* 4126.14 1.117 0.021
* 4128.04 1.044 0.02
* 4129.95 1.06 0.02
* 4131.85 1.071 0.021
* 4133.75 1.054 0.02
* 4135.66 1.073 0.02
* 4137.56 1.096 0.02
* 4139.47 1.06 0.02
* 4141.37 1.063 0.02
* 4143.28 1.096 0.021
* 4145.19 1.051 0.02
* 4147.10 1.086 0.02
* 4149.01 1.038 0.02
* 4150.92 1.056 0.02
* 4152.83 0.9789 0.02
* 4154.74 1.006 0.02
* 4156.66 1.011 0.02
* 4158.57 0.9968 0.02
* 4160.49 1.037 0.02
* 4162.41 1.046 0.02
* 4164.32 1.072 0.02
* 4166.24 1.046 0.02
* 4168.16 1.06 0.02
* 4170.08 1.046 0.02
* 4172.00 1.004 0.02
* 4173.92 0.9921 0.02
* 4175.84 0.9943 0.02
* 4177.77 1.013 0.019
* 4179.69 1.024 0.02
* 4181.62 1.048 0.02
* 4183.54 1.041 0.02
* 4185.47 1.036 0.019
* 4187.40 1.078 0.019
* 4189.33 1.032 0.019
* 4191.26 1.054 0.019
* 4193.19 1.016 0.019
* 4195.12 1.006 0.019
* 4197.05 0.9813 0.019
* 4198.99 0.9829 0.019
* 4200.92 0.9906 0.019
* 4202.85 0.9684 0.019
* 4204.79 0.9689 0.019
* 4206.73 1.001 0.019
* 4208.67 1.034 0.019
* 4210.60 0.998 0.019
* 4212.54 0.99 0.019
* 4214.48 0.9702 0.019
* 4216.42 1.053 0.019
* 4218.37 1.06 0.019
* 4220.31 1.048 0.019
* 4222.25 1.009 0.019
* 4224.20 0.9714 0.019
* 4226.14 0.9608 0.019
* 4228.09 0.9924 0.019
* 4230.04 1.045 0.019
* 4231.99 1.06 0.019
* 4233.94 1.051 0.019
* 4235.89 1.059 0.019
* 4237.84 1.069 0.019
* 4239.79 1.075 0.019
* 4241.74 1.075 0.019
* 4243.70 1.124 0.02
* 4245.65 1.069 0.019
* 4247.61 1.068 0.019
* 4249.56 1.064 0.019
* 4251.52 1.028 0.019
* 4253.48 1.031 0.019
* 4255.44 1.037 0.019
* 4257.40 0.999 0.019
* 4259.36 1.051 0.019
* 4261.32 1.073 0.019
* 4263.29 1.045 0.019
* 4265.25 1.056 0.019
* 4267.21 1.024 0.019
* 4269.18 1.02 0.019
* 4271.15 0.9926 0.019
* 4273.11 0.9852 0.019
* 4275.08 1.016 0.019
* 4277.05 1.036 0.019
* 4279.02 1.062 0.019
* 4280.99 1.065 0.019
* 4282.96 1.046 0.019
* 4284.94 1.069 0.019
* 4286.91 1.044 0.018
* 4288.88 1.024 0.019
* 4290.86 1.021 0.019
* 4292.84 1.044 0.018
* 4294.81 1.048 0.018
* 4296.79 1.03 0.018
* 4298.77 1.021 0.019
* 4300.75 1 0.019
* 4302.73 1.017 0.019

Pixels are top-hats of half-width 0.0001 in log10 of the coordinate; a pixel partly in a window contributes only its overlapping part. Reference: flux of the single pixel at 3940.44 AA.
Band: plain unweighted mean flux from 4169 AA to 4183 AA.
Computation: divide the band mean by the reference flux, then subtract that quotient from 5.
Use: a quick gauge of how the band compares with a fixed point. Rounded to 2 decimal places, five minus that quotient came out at 4.06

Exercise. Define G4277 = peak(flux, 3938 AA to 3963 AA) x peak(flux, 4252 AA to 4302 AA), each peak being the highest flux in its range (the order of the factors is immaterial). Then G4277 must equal 1.32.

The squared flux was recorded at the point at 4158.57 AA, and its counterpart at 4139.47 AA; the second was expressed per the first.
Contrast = 1.13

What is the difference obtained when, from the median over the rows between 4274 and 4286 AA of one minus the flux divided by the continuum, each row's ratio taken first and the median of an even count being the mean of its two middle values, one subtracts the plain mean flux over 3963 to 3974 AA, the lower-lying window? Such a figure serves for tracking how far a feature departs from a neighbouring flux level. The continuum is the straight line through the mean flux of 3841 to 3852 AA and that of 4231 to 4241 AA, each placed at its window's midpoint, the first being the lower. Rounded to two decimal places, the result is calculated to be -1.00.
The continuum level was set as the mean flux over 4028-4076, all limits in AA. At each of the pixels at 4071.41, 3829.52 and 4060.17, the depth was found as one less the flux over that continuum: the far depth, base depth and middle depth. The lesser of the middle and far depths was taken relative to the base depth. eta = 0.40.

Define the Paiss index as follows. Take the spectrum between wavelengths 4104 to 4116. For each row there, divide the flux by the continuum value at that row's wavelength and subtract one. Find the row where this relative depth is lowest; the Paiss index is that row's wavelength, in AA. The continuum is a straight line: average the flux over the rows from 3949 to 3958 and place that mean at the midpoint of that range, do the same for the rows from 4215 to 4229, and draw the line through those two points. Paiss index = 4105.29 AA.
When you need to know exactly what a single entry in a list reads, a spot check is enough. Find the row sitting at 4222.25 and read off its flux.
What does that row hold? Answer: 1.009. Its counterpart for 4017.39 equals 1.195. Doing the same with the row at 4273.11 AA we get 0.9852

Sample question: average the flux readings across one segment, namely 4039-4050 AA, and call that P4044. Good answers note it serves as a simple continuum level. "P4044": 1.05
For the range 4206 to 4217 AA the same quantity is 1.01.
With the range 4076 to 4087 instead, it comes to 1.12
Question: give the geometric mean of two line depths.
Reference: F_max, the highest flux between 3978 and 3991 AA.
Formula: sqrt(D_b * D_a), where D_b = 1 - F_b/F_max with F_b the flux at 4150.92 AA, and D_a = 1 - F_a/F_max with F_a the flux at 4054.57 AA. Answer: 0.15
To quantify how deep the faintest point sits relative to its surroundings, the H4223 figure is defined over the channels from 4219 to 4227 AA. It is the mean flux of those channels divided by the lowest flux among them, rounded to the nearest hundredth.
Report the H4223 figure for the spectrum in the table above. 1.04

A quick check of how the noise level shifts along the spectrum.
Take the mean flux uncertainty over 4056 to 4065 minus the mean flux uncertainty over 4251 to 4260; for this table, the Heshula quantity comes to 0.0020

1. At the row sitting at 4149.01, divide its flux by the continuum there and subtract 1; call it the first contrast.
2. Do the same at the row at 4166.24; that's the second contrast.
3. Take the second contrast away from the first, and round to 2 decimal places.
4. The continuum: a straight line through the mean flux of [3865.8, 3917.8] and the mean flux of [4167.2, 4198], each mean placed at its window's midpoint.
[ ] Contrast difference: -0.02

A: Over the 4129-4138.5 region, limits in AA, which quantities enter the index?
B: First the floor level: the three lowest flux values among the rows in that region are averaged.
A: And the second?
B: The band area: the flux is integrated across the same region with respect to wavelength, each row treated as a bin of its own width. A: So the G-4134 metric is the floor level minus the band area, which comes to -9.1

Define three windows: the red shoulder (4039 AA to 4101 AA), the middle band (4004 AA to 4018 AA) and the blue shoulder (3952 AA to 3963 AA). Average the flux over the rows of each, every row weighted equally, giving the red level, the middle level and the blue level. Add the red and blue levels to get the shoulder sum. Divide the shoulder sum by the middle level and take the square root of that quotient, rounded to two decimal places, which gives 1.40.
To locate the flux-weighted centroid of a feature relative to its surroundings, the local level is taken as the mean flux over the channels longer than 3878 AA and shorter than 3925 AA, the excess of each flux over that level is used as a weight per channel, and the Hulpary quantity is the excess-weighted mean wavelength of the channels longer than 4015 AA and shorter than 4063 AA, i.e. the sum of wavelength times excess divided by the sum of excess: 4044.1 AA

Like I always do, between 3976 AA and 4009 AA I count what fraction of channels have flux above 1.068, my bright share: 1.00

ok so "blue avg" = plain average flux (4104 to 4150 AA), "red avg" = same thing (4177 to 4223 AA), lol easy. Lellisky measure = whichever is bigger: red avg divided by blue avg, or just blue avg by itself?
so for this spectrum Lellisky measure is 1.126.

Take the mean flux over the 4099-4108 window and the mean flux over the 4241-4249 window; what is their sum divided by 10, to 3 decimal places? 0.227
